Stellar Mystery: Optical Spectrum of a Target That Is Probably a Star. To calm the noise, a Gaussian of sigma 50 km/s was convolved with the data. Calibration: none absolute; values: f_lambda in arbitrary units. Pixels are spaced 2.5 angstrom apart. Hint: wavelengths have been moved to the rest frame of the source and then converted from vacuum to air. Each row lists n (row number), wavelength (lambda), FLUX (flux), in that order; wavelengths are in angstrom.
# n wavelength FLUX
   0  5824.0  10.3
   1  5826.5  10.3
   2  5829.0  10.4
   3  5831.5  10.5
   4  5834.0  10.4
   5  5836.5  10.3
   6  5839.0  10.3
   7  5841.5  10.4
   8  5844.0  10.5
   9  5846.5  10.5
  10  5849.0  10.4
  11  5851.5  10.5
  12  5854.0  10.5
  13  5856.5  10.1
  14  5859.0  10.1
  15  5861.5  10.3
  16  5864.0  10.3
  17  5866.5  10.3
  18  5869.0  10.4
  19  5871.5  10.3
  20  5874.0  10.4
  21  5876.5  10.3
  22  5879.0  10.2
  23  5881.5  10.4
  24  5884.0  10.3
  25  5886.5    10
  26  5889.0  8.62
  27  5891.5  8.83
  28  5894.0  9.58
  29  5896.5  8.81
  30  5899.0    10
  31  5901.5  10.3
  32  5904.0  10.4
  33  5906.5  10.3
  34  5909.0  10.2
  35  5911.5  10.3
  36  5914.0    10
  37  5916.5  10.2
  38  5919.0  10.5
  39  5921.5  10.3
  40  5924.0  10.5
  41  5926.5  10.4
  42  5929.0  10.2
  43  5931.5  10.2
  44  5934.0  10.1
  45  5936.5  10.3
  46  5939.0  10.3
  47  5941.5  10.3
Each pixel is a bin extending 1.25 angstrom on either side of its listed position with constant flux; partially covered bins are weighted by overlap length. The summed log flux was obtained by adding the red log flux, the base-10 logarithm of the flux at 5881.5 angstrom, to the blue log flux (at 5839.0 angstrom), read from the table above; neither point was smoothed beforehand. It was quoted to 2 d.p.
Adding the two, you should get 2.03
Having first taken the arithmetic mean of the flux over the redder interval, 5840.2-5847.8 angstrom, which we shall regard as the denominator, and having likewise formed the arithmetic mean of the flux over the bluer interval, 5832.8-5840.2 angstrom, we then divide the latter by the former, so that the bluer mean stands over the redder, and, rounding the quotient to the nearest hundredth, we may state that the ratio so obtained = 0.99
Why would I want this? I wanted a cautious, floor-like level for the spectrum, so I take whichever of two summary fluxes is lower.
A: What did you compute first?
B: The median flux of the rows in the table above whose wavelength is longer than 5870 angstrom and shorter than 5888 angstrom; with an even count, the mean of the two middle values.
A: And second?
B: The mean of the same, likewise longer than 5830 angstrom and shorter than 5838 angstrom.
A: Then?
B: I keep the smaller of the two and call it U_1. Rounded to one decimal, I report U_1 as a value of 10.3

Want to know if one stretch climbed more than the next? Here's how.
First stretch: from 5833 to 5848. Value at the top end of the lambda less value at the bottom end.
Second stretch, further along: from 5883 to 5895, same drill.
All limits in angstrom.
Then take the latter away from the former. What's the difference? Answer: 0.8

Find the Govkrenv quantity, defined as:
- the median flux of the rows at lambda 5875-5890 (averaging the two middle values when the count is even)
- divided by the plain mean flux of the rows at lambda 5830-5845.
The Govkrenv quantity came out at 0.99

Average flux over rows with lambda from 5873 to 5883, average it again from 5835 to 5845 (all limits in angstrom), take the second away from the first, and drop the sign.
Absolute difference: 0.050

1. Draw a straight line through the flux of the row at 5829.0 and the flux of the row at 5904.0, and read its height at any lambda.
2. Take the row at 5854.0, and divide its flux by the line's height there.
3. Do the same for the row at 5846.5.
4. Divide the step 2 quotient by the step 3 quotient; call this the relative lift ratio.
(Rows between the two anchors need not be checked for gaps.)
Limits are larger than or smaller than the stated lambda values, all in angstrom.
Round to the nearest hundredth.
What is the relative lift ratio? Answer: 1.00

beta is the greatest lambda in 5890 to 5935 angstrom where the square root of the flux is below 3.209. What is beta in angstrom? 5934.0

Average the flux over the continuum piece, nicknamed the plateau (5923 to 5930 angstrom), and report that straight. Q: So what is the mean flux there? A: 10.4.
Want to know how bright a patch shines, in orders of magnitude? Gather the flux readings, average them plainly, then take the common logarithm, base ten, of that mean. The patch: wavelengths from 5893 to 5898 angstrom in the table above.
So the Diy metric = 0.96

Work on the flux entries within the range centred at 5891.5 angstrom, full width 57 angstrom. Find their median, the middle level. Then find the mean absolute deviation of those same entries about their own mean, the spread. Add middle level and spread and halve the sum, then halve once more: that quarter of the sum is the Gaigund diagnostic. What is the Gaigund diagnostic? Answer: 2.67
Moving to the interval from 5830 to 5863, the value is 2.63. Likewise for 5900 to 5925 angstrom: 2.60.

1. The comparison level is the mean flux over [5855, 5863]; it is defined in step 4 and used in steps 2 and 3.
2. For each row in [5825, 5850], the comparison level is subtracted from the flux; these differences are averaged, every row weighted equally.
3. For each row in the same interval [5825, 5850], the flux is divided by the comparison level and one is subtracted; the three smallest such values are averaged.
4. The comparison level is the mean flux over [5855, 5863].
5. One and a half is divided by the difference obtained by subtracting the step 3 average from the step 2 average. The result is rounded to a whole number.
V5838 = 7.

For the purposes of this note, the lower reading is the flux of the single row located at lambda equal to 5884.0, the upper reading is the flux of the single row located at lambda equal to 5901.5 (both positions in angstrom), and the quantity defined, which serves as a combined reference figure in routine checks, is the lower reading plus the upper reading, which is 20.6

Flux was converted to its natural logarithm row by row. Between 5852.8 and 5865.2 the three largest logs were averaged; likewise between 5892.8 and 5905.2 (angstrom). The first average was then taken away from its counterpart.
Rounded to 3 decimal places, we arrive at -0.013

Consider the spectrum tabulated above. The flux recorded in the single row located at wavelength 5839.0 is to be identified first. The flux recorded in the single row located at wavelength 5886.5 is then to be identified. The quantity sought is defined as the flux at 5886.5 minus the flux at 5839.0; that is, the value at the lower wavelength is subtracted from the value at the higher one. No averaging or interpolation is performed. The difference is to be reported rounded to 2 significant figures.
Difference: -0.30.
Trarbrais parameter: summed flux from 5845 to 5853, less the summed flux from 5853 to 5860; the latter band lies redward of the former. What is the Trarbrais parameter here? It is 0.7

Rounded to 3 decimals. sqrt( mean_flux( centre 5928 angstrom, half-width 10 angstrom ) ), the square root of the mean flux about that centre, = 3.211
